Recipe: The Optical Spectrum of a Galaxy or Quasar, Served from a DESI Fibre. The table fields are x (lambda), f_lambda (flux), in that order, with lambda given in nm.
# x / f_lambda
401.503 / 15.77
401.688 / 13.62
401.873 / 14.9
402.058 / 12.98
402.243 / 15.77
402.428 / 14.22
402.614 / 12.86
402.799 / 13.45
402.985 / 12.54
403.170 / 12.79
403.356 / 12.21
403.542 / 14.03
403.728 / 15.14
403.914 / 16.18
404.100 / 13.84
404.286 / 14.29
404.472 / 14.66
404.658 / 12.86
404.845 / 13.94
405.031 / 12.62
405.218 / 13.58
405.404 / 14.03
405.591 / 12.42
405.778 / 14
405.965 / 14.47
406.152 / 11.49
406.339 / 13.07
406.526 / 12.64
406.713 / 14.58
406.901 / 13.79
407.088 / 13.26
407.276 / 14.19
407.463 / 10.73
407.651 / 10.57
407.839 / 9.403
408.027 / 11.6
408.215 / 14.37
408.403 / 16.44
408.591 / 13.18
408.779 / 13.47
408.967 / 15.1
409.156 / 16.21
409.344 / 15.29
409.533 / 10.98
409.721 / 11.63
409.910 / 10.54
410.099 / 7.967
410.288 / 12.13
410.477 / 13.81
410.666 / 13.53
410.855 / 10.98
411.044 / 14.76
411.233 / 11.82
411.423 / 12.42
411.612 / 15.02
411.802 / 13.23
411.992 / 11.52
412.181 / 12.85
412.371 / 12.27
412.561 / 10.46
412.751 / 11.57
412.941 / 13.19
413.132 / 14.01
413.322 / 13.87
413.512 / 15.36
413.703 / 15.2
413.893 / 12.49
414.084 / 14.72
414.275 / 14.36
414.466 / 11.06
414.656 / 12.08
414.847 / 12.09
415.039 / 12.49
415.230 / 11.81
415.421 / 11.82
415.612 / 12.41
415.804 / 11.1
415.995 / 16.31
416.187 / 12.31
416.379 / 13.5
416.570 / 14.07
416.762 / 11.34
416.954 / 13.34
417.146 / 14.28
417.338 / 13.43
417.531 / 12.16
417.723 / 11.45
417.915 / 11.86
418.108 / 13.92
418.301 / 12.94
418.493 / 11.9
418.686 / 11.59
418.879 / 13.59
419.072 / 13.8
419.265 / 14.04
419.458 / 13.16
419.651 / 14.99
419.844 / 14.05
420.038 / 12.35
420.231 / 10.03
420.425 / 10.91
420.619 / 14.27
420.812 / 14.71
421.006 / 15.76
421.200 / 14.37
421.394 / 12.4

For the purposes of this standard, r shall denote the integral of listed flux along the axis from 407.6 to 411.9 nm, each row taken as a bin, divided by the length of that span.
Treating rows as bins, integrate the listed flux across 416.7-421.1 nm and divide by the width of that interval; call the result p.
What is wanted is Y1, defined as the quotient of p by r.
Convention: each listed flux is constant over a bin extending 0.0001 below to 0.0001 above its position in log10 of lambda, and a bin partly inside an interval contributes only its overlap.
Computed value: 1.02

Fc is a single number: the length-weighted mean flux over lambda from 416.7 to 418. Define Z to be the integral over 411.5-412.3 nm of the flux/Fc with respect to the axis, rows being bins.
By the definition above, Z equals 0.83 nm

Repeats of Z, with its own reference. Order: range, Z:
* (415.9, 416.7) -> 0.89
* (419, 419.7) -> 0.78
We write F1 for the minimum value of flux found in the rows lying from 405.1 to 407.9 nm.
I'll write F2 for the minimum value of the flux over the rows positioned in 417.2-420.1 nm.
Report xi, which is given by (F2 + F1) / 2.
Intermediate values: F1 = 9.403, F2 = 11.45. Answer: 10.4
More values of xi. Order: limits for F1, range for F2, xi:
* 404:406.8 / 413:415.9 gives 11.3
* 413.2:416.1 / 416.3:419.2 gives 11.2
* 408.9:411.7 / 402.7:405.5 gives 10.1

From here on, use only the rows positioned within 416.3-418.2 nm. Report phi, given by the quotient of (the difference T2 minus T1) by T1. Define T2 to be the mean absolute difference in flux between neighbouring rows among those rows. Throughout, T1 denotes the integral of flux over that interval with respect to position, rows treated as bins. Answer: -0.948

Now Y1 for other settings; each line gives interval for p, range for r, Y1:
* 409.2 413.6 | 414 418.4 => 0.98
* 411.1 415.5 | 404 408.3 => 0.99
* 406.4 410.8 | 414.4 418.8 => 1.02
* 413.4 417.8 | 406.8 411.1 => 1.02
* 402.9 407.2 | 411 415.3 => 1.05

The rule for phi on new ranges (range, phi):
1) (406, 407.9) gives -0.949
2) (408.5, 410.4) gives -0.923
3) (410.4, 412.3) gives -0.921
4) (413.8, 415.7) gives -0.960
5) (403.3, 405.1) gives -0.950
